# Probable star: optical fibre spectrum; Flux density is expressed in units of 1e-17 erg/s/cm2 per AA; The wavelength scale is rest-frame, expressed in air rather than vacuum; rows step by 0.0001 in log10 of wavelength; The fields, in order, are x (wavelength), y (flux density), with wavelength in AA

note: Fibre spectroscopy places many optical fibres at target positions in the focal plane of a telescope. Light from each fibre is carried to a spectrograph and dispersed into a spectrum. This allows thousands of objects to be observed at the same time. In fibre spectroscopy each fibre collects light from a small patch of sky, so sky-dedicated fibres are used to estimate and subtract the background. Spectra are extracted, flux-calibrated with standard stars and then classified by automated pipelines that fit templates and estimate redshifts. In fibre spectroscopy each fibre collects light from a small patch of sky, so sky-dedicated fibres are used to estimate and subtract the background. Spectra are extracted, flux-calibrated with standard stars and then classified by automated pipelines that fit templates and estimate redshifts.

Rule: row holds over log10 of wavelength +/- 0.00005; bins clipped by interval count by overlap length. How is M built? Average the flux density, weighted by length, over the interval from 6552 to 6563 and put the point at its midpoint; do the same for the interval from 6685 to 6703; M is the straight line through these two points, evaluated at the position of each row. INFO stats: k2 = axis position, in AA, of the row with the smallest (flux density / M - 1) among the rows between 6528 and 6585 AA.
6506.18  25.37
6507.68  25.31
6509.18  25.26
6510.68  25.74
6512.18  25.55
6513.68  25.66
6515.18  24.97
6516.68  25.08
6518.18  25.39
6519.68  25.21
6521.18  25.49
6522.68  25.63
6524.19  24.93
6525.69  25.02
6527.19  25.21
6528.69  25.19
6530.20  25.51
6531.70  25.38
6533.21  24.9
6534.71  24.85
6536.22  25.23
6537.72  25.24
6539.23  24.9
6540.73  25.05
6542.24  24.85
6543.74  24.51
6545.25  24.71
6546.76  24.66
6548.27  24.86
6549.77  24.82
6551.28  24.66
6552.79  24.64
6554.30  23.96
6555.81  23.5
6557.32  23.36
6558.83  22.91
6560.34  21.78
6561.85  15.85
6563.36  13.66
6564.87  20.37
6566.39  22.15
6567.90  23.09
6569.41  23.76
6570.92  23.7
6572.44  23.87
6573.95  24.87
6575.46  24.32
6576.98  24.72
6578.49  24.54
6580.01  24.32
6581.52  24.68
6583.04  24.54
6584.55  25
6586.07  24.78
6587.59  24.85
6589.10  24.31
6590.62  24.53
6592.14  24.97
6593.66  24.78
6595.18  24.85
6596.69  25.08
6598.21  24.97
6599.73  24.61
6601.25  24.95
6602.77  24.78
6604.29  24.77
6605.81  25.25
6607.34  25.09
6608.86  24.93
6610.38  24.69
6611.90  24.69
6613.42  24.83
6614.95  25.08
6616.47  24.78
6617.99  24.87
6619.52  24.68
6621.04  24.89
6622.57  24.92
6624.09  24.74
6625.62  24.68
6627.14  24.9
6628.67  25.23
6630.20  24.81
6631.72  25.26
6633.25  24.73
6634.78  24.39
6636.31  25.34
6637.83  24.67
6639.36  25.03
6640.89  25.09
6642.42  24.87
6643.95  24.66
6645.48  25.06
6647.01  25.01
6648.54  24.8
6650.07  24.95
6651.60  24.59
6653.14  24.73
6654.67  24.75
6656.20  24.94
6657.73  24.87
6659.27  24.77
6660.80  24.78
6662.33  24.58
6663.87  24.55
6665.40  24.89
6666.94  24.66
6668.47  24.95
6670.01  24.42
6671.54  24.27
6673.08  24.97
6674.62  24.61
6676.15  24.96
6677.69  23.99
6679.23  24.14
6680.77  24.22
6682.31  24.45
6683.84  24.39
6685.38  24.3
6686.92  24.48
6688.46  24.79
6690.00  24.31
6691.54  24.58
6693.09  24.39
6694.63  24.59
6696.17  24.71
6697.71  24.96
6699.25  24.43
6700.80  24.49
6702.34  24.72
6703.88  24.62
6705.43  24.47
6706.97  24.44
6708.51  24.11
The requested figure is 6563.36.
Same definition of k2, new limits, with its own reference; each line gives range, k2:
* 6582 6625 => 6624.09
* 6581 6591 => 6589.10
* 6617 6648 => 6634.78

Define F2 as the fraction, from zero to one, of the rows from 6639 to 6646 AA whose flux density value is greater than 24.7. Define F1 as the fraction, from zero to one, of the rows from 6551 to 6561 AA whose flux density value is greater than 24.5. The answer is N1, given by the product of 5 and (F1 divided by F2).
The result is 2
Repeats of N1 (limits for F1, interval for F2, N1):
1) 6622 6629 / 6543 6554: 12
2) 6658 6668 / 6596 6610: 6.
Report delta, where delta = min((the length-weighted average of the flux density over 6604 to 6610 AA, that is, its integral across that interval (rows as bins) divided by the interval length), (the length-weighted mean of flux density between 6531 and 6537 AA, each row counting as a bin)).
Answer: 25.0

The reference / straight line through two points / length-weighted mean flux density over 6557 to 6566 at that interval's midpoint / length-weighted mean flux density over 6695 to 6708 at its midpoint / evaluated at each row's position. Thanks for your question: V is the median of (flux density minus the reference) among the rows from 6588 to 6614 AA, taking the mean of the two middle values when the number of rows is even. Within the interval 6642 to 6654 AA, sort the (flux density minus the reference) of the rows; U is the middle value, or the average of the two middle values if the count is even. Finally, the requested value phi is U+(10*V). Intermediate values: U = 2.2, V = 3.9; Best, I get 41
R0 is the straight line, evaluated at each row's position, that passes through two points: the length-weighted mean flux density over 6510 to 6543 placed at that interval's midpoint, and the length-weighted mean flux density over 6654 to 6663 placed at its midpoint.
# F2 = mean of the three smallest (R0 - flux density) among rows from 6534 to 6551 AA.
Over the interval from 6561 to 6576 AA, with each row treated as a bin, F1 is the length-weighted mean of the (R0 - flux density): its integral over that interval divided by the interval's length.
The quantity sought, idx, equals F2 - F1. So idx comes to -3.55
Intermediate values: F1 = 3.6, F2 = 0.02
